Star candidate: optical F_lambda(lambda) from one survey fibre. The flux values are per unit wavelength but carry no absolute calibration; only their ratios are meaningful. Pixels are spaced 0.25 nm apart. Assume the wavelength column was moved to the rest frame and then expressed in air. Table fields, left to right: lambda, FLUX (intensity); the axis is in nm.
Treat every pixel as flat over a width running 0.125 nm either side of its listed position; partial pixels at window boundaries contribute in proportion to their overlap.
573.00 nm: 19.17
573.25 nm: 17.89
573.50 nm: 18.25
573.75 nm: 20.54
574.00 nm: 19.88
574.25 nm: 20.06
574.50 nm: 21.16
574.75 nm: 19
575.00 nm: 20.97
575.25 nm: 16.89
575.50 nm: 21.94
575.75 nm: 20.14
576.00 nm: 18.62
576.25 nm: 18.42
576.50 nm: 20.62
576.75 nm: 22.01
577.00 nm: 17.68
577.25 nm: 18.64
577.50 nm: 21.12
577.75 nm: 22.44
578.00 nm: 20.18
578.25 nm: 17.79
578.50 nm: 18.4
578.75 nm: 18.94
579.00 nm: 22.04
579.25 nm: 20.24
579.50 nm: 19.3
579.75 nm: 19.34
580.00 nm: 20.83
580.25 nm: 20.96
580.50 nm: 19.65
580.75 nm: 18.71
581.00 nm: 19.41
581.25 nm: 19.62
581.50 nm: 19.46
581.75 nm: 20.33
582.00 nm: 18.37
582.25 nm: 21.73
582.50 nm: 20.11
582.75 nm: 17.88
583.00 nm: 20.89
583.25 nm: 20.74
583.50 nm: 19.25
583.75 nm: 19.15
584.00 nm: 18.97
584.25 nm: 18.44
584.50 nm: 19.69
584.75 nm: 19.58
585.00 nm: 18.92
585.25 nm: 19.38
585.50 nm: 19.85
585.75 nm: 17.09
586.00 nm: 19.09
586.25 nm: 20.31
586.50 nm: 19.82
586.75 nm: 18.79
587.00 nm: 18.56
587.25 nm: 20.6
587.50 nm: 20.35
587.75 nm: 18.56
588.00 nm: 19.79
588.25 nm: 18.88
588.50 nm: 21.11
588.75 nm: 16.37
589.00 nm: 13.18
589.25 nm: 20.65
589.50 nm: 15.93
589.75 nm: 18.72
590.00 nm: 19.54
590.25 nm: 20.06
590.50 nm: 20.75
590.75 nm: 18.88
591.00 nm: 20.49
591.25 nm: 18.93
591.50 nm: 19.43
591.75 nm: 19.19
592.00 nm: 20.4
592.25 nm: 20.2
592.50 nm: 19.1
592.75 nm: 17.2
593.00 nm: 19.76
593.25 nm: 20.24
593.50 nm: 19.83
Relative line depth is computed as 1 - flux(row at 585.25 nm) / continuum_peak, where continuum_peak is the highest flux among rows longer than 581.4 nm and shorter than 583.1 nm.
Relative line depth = 0.11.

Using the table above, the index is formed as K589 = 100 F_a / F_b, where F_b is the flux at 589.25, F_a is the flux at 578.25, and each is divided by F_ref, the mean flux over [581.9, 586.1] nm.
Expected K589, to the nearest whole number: 86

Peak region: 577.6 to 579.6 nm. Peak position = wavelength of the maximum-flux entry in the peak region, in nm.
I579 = 577.75 nm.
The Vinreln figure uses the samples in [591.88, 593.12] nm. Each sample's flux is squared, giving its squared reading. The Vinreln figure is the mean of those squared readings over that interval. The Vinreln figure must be 375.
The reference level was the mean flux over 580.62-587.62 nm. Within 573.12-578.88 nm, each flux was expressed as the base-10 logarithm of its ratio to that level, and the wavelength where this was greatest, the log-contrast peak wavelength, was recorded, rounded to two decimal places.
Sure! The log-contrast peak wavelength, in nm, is 577.75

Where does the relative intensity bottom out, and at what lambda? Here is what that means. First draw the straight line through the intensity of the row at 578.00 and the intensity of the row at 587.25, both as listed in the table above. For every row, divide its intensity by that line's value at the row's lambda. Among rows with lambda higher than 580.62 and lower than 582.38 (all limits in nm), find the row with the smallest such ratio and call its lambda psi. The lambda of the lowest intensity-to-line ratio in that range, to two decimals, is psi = 582.00 nm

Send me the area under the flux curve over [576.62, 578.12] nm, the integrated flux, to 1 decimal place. 30.5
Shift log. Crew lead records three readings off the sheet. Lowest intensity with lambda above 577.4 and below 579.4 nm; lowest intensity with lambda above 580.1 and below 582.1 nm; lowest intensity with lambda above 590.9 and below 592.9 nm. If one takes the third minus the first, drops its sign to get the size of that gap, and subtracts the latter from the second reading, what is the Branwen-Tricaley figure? 17.8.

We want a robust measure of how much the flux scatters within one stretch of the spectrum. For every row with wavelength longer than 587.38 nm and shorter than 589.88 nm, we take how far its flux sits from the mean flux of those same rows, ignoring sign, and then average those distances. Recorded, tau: 1.9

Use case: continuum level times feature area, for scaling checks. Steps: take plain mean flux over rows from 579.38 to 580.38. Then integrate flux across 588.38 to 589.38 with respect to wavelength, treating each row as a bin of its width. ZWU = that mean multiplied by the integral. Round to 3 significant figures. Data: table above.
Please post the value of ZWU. 358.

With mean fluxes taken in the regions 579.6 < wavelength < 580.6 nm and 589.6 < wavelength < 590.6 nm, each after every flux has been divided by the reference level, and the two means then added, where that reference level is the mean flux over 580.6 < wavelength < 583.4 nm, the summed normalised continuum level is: 2.02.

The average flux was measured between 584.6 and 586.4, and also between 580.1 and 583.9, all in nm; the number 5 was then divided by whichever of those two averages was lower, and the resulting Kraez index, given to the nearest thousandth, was 0.261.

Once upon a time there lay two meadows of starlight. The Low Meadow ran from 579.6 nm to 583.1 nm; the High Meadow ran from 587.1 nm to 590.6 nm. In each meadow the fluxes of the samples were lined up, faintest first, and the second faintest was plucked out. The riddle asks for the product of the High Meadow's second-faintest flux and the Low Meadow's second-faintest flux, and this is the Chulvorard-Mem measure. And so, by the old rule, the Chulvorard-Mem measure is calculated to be 293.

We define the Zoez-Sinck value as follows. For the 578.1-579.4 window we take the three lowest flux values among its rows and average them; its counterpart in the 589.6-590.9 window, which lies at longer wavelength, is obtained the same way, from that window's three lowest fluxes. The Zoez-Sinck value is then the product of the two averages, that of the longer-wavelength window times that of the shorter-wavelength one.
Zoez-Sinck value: 350.0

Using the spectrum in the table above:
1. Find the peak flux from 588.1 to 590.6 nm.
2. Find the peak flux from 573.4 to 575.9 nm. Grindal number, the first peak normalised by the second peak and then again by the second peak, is 0.0439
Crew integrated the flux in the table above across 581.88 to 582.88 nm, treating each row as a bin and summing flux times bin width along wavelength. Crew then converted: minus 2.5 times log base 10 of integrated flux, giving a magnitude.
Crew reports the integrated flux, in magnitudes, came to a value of -3.23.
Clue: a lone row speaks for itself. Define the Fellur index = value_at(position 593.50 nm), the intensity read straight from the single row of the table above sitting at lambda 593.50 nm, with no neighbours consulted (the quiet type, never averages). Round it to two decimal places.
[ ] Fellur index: 19.83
